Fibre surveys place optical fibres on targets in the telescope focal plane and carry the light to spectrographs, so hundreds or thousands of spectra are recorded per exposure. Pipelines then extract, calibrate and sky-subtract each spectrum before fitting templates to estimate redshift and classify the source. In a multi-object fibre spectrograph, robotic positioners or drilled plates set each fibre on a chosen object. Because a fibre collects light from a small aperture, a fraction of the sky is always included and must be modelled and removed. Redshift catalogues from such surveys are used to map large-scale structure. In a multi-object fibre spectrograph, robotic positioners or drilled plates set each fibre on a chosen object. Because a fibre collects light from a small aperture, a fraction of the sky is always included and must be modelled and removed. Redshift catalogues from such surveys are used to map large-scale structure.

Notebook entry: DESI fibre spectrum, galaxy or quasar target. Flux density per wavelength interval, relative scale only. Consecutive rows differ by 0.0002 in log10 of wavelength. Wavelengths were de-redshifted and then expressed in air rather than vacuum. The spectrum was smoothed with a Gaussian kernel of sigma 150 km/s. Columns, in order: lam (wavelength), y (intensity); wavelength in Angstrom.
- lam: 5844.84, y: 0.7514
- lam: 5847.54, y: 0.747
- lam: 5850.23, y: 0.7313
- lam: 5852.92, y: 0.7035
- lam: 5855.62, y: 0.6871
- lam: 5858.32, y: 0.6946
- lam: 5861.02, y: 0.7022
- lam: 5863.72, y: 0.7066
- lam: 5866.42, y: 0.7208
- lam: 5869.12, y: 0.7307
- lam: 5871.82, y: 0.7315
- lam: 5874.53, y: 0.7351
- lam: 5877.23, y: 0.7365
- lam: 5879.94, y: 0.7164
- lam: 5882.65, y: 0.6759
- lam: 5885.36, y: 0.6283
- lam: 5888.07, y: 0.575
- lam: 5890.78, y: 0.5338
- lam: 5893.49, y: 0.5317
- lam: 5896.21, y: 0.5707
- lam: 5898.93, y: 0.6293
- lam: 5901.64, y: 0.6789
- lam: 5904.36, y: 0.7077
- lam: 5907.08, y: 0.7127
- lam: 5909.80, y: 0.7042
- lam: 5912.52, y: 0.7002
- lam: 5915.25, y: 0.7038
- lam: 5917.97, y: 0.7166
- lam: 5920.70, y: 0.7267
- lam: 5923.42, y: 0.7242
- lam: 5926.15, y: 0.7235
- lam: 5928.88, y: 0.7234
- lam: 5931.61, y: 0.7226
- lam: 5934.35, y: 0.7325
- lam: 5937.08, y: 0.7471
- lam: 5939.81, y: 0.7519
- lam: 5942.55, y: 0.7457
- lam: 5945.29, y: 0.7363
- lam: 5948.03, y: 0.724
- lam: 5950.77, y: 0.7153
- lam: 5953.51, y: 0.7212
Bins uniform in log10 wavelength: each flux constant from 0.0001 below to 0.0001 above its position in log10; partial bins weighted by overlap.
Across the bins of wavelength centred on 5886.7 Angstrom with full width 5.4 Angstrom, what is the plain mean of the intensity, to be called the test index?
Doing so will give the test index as 0.60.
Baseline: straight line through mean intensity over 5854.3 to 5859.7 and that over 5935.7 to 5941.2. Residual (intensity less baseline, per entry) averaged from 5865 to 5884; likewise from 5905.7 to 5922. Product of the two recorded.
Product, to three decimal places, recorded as 0.000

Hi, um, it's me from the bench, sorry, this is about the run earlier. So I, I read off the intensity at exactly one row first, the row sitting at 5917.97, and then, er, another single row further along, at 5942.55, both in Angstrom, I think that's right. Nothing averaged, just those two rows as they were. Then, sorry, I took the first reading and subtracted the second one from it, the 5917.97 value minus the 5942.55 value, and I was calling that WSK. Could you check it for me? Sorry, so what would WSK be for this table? -0.029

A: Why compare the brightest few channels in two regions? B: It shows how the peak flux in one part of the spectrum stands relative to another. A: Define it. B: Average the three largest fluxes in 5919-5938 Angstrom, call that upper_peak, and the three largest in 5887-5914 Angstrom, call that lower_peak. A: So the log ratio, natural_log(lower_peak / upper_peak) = -0.038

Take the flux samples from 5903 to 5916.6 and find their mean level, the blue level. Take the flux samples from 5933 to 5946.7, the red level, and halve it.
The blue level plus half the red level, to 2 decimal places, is 1.08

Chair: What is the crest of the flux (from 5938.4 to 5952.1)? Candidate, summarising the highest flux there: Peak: 0.7519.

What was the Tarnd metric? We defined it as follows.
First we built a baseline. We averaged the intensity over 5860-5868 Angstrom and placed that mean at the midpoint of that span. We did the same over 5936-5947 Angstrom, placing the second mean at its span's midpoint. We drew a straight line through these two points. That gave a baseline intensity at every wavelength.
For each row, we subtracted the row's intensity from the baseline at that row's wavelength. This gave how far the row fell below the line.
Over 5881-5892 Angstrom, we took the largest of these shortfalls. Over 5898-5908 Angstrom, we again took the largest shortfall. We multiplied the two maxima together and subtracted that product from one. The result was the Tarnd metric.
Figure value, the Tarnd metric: 0.982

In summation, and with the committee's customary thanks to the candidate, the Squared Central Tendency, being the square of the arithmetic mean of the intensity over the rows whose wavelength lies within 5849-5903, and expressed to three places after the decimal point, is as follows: 0.450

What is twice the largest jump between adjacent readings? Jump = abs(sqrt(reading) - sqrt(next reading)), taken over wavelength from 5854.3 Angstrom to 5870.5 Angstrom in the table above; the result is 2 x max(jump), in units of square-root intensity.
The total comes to 0.017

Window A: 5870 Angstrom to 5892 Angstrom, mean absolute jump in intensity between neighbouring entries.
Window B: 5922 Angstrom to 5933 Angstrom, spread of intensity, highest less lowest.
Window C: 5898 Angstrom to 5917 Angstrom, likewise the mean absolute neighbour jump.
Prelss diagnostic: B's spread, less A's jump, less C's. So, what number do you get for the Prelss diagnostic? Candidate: -0.045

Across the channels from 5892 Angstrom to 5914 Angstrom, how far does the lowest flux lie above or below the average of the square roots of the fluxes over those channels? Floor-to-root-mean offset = -0.28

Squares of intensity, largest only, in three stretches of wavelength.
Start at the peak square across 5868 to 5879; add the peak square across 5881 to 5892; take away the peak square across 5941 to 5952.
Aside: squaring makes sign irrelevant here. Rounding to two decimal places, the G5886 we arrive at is 0.44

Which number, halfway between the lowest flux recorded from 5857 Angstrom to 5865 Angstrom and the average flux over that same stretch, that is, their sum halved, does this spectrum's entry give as 0.698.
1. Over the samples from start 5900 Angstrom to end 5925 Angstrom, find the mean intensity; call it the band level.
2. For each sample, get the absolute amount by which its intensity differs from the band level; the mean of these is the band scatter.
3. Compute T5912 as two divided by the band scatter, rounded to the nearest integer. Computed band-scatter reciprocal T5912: 192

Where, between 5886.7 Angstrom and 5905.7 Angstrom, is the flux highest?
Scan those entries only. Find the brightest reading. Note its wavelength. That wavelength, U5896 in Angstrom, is 5904.36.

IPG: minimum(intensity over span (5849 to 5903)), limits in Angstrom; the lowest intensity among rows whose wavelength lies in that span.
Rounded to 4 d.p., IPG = 0.5317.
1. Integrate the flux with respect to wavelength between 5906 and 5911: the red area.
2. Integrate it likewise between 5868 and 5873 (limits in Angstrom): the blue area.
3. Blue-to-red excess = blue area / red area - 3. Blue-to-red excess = -1.97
